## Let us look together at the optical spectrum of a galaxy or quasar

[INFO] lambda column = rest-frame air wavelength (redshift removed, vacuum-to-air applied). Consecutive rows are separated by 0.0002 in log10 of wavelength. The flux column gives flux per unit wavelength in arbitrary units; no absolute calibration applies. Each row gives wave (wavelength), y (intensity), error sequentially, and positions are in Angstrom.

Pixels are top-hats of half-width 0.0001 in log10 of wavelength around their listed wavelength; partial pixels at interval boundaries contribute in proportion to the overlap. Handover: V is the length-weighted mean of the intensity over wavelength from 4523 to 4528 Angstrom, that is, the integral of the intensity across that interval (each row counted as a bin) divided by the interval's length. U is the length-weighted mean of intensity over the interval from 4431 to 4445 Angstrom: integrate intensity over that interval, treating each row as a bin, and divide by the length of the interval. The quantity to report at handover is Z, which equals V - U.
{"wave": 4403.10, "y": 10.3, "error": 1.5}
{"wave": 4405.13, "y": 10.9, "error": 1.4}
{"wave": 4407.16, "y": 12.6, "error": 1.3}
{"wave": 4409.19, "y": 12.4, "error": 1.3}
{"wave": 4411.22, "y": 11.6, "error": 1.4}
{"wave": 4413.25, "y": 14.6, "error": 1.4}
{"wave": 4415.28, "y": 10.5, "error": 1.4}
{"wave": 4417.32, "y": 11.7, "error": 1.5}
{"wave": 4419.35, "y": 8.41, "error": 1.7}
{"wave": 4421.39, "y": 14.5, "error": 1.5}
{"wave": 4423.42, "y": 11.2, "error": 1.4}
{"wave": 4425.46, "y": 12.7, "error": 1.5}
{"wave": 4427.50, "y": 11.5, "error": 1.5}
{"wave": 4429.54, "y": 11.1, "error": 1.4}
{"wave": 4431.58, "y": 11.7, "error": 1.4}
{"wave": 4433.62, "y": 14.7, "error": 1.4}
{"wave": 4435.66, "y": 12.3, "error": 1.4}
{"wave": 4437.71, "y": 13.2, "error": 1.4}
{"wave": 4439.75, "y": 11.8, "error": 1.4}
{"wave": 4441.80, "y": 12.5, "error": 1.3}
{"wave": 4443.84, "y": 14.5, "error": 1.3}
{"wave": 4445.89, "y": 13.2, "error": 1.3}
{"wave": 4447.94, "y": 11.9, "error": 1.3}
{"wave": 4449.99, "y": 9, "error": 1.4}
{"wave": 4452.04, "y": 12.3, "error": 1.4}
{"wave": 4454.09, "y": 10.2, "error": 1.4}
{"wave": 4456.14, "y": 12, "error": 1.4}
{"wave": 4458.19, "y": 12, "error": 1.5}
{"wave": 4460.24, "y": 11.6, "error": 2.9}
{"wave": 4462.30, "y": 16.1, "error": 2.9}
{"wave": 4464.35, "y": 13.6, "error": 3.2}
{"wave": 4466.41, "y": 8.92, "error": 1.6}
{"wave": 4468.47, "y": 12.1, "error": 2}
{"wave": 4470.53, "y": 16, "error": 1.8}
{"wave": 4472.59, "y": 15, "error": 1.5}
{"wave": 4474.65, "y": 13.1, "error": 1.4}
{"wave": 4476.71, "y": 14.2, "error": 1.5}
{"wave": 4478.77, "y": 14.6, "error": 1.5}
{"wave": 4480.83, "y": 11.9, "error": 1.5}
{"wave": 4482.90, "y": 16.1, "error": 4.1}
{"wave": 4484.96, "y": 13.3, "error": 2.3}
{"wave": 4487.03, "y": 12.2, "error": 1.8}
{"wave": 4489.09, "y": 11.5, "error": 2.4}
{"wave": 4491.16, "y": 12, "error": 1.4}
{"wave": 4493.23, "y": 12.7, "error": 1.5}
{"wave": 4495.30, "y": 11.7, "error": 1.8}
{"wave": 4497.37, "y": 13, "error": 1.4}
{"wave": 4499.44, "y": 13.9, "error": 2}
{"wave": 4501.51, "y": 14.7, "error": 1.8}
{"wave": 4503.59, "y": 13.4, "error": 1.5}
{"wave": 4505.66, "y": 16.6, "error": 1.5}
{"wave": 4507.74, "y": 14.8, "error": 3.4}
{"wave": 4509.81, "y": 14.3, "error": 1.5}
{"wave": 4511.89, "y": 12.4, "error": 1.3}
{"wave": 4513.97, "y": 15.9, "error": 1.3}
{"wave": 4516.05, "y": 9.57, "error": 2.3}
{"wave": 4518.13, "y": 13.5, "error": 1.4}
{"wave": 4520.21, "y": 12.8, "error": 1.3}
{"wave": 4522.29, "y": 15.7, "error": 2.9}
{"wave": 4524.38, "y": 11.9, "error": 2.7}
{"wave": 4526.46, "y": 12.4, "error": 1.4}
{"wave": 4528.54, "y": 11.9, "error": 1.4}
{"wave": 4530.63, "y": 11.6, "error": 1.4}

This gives -0.6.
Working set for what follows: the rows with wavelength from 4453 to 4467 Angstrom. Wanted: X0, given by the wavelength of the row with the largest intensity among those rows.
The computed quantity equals 4462.30 Angstrom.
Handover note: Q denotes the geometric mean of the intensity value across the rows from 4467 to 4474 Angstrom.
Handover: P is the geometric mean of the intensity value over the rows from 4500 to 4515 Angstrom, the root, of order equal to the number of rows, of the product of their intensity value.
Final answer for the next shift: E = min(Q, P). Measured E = 14.3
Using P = 14.5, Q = 14.3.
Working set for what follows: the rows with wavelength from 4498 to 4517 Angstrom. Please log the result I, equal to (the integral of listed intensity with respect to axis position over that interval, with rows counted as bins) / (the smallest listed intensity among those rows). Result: 27.7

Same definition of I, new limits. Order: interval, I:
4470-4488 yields 21.2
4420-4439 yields 21.3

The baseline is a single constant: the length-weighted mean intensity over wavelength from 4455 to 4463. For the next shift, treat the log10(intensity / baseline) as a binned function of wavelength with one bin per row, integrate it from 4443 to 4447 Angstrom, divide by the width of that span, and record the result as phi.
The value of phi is 0.033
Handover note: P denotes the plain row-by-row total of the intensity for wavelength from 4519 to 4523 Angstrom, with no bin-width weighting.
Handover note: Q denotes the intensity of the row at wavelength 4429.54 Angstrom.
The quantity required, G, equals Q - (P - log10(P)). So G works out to -16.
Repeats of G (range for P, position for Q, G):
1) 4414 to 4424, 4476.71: -40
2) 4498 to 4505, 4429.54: -29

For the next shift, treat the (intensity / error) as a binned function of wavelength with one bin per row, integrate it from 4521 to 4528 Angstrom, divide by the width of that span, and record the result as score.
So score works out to 6.5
